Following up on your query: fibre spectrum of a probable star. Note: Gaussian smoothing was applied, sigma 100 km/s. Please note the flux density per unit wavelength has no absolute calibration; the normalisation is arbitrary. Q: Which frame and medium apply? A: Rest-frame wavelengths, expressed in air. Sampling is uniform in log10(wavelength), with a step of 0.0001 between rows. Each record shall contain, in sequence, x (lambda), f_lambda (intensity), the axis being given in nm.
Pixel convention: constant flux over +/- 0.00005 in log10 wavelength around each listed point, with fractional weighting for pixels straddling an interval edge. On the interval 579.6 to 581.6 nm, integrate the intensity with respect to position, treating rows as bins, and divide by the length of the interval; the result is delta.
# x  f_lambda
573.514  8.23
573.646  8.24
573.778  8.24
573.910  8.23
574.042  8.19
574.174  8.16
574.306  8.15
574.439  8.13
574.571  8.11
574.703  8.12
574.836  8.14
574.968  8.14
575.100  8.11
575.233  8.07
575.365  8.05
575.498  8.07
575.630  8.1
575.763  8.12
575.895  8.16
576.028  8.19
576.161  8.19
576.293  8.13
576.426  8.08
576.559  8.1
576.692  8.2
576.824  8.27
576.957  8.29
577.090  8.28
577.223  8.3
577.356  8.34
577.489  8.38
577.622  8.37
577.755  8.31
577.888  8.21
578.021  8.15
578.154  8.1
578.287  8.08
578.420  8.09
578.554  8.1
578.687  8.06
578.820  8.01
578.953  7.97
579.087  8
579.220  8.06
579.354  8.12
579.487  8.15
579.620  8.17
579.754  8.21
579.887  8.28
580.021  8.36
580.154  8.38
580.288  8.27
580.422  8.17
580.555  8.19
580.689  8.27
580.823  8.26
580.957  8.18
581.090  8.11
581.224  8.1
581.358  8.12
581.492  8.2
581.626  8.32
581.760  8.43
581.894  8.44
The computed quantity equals 8.22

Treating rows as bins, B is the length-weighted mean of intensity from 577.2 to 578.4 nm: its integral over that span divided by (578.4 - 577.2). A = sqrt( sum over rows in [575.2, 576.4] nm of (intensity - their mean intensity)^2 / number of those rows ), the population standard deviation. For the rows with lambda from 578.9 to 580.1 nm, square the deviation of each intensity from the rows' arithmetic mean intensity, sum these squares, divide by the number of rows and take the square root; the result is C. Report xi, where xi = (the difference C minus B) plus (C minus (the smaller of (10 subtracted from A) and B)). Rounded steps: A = 0.0492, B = 8.24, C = 0.12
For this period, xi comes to 1.95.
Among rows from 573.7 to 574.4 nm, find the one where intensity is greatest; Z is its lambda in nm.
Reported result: 573.778 nm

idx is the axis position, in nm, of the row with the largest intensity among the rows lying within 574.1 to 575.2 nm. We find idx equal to 574.174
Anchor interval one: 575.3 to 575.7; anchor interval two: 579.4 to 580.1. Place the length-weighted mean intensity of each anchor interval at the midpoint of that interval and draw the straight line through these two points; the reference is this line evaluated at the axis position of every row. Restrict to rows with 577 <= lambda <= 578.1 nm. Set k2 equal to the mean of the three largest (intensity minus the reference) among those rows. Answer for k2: 0.21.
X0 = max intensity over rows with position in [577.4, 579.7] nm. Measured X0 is 8.38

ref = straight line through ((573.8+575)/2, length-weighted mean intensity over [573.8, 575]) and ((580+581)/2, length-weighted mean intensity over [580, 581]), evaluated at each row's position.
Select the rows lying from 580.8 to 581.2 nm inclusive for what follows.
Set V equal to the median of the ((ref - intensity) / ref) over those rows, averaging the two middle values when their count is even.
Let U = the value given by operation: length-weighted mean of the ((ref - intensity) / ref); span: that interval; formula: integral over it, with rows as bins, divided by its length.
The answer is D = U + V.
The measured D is 0.022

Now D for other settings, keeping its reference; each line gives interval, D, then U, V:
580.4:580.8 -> 0.012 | 0.0044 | 0.008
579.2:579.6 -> 0.028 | 0.0139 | 0.014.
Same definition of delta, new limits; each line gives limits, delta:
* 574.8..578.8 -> 8.17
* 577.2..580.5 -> 8.18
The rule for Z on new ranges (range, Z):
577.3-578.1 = 577.489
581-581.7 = 581.626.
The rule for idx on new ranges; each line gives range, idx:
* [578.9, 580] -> 579.887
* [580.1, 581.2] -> 580.154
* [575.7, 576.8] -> 576.692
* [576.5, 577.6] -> 577.489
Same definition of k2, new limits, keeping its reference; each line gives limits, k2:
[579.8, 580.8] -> 0.08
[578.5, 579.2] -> -0.14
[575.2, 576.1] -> 0.07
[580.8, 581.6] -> -0.09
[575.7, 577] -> 0.14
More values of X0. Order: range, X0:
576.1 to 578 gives 8.38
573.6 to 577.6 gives 8.38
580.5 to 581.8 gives 8.43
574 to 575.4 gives 8.19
